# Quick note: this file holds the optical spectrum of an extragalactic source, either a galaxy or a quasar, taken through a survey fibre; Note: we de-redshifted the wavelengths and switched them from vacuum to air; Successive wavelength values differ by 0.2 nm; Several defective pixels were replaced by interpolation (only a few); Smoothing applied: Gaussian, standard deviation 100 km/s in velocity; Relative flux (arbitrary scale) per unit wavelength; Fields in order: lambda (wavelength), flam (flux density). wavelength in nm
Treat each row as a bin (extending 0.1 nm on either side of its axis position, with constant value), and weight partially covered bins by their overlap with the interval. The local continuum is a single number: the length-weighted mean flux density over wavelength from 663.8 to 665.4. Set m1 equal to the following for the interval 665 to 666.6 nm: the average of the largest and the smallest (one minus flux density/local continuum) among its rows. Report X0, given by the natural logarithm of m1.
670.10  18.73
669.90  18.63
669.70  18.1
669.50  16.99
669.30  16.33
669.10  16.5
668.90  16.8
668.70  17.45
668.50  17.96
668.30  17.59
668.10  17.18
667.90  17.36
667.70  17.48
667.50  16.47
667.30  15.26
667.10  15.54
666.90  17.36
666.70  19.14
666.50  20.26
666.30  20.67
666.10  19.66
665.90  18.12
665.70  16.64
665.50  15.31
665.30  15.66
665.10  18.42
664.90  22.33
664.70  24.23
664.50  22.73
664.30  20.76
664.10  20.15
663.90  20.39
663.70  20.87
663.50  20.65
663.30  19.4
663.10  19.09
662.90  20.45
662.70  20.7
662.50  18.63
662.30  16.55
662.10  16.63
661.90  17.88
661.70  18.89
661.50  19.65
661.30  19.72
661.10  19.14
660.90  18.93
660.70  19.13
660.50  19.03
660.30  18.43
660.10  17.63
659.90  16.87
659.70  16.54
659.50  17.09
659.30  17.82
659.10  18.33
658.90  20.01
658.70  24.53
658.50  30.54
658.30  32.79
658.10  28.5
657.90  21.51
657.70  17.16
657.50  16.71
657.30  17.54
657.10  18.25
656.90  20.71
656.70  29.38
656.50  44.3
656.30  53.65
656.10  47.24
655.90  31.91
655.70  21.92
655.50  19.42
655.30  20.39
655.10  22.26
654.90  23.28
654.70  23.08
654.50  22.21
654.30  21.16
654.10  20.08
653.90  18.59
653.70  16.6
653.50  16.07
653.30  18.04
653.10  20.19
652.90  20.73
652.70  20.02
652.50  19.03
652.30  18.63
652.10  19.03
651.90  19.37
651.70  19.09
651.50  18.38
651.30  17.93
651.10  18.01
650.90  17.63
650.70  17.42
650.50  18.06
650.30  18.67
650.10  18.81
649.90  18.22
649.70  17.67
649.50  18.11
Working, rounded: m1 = 0.13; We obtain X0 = -2.07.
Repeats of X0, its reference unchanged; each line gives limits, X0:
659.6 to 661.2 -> -2.02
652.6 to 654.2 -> -2.24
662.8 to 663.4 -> -3.23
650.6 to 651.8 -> -2.18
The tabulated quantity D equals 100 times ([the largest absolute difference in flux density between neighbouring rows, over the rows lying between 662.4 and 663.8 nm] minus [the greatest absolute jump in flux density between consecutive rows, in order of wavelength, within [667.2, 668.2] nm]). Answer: 86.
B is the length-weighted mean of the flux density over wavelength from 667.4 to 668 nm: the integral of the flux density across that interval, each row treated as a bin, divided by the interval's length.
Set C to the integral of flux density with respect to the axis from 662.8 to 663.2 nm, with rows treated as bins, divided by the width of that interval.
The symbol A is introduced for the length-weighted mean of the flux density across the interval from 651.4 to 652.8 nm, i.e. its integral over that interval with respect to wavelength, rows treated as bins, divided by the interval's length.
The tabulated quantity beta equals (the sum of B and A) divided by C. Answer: 1.83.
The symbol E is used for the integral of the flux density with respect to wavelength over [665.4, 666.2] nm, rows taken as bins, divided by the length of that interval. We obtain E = 17.4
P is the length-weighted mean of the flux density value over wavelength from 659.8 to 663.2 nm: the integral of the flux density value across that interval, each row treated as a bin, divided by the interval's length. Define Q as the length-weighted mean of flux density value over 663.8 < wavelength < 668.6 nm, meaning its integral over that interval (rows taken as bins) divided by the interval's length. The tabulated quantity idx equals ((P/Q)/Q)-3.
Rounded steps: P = 18.7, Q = 18.6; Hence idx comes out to -2.95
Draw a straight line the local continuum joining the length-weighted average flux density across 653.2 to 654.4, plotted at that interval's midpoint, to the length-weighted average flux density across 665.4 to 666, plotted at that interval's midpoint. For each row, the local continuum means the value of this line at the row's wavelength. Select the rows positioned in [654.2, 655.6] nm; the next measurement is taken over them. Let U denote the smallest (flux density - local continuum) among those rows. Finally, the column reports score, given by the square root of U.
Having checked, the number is 1.1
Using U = 1.2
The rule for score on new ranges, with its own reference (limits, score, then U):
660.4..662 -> 0.8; 0.6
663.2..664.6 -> 1.5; 2.4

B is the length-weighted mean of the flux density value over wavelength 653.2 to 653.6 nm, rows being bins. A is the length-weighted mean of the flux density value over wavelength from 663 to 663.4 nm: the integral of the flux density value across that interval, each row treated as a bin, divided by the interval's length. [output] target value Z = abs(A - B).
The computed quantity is 2.2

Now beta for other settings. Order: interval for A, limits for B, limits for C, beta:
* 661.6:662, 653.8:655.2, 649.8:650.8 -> 2.19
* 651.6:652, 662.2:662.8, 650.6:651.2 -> 2.14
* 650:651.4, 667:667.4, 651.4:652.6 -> 1.77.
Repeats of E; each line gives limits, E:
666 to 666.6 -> 20.2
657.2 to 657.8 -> 17.1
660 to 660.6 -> 18.4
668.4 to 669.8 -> 17.2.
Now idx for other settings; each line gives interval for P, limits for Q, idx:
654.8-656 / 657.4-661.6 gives -2.94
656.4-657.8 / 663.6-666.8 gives -2.94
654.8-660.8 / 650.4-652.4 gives -2.93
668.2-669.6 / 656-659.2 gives -2.98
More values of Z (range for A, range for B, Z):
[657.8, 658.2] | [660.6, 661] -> 6.0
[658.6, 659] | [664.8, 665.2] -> 1.9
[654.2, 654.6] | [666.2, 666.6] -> 1.2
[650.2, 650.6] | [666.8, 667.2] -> 1.9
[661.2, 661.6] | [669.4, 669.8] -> 2.1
